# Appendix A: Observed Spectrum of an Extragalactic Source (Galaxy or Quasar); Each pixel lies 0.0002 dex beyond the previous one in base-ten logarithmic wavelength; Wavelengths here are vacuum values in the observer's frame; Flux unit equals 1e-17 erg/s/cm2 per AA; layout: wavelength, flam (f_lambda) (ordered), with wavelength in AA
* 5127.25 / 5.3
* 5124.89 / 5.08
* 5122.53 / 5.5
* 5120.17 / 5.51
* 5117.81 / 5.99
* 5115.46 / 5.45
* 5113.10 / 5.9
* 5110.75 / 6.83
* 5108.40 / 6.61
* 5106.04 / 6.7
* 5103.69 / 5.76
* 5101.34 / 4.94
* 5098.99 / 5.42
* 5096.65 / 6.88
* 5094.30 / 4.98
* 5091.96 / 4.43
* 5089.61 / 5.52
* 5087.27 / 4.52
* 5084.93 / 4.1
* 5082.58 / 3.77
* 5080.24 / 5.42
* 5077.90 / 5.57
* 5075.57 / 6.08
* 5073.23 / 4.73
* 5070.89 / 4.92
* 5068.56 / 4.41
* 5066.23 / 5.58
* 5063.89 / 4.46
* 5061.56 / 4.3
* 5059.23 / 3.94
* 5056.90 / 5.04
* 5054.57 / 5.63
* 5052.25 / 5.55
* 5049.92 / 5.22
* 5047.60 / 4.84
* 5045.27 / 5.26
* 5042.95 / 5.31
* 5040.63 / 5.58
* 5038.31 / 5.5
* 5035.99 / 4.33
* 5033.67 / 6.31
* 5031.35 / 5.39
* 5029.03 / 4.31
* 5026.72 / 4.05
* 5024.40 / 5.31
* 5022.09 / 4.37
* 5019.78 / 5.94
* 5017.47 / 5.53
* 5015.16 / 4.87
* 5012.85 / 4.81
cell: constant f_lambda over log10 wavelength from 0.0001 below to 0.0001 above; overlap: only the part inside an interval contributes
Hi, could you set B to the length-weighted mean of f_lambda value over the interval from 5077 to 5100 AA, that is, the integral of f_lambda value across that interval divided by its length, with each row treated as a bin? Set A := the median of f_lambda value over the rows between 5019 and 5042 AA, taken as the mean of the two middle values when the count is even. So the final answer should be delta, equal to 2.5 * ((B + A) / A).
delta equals 4.9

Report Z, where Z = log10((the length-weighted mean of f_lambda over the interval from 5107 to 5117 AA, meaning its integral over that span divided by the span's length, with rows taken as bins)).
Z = 0.79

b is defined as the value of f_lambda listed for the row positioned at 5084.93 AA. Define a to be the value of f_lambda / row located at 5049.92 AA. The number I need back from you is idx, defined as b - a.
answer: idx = -1.1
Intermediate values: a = 5.22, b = 4.1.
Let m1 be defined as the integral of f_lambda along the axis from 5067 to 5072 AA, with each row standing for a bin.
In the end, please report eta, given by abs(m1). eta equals 23.7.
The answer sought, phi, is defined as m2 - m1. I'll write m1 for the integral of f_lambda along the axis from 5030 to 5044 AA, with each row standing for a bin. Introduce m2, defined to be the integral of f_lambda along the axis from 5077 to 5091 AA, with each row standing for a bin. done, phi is -8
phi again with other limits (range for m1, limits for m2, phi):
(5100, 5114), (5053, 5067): -18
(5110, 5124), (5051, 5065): -14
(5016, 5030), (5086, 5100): 5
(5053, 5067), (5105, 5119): 20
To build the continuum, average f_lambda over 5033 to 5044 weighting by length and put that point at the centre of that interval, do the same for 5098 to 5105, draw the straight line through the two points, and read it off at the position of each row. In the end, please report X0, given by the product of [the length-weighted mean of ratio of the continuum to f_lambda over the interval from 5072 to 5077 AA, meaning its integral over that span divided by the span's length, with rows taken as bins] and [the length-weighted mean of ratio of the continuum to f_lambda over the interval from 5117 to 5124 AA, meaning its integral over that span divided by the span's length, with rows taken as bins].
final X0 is 0.97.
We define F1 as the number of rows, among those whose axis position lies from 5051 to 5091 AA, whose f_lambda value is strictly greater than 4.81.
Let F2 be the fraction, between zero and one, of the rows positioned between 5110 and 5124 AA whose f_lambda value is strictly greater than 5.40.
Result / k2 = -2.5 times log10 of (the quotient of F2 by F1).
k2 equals 2.4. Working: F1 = 9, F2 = 1.00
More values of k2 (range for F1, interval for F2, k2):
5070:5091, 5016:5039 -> 2.7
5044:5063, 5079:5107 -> 2.7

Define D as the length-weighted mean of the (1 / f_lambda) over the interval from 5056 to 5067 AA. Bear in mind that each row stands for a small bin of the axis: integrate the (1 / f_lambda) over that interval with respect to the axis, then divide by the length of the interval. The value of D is 0.219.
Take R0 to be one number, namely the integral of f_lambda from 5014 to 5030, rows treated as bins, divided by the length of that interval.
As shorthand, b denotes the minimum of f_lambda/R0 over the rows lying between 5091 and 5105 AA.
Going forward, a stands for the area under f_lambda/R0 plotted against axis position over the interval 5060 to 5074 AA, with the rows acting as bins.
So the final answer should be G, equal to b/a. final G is 0.067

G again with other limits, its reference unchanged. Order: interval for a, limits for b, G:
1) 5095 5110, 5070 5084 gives 0.042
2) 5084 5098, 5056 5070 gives 0.055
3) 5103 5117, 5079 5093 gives 0.043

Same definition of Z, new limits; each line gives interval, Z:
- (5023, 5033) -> 0.68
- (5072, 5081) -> 0.74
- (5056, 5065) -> 0.65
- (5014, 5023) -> 0.72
